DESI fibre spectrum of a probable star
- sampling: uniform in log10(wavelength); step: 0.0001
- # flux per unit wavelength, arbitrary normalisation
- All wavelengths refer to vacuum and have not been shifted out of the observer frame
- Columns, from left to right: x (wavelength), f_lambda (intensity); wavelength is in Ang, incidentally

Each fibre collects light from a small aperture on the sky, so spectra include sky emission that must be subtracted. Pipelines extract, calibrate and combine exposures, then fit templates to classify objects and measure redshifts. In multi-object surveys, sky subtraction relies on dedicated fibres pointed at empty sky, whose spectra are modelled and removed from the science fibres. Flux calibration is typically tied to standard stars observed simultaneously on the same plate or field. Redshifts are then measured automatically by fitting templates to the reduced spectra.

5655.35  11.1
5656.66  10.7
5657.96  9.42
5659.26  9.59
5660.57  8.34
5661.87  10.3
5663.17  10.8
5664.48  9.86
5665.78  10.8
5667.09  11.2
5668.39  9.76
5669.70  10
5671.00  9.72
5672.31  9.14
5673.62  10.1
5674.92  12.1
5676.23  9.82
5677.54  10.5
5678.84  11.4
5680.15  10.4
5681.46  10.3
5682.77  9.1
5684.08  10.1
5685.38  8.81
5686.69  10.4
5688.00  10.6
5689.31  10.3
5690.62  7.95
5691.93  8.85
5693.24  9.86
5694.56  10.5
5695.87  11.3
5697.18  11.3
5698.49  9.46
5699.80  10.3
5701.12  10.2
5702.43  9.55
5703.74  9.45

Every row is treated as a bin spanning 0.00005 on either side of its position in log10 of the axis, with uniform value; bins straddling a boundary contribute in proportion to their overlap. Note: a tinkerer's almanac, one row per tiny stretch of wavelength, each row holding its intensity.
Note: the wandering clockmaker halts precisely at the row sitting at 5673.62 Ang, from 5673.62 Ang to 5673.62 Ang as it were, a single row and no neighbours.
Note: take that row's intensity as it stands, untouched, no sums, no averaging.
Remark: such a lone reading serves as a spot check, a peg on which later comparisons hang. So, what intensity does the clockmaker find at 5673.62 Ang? 10.1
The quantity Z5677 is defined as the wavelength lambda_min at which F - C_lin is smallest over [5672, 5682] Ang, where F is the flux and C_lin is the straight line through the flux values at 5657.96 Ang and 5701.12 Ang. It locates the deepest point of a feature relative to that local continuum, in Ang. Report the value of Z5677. 5672.31 Ang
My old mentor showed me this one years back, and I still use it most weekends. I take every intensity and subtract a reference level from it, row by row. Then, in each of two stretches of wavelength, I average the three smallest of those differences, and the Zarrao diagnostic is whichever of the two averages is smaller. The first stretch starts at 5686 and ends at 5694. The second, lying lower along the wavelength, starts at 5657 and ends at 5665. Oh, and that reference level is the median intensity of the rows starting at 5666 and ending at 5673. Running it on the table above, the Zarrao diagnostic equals -0.87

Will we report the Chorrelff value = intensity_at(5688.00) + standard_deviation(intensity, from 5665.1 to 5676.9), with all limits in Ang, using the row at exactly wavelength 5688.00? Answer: 11.5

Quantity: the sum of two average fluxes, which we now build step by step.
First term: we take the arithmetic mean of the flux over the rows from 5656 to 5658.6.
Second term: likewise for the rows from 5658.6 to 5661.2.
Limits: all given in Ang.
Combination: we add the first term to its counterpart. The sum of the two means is 19.0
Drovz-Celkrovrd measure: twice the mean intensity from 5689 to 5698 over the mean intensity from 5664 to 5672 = 1.96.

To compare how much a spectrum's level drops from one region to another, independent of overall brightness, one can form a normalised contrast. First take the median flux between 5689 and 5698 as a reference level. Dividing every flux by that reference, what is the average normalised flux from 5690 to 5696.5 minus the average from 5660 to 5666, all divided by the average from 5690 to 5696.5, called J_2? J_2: -0.03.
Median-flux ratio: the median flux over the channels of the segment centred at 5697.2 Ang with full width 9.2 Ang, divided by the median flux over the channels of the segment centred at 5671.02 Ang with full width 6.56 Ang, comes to 1.06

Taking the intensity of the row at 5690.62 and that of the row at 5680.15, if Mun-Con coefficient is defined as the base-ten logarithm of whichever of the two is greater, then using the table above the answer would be 1.02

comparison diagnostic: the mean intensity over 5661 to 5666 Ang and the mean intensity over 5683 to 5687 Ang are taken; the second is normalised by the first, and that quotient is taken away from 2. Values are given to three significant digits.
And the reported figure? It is 1.06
